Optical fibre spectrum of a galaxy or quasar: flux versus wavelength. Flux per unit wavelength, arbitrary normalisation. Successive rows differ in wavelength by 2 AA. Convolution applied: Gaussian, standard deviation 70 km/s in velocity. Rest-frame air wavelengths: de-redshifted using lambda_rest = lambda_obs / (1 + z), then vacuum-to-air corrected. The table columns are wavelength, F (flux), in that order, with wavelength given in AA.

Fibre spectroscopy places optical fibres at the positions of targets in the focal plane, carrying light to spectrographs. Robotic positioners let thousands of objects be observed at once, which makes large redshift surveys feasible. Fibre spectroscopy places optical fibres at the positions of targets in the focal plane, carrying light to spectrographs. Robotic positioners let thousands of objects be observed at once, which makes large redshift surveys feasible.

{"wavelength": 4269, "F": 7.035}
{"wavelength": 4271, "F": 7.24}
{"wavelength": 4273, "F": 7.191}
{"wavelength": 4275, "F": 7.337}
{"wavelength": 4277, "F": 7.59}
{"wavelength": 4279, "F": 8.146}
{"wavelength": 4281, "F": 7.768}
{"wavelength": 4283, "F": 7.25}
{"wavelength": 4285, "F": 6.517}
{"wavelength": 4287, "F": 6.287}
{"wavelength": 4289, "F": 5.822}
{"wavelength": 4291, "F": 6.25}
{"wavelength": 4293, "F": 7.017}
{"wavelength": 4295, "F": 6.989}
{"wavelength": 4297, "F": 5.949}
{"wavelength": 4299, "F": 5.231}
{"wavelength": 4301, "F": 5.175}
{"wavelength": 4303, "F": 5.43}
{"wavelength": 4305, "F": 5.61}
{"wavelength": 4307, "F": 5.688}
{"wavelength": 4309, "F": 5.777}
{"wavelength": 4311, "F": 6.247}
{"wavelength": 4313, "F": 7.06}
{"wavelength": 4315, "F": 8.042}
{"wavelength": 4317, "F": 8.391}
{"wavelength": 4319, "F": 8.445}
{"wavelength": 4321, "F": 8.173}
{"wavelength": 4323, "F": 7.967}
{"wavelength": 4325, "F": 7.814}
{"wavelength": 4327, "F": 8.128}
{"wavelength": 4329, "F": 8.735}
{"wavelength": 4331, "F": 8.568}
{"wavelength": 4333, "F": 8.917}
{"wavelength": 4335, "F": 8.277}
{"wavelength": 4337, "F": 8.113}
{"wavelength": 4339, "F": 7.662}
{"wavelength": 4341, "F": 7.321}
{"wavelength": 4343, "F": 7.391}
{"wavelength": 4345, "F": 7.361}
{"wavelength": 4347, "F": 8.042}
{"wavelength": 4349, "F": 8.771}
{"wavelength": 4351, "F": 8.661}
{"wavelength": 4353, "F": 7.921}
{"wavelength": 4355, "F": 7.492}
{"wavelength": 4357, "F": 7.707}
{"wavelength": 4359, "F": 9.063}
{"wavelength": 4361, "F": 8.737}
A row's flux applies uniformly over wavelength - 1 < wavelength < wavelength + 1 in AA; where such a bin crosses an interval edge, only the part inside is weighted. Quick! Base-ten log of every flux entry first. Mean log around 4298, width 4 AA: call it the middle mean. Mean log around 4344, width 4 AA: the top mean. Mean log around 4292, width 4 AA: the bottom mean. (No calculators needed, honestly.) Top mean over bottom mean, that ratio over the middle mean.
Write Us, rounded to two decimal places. 1.42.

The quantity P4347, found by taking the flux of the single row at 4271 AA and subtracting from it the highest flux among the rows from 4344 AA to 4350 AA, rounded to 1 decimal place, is -1.5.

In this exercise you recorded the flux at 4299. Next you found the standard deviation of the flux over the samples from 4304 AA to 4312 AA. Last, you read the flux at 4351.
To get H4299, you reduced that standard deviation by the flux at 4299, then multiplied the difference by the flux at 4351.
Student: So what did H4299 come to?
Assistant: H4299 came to -43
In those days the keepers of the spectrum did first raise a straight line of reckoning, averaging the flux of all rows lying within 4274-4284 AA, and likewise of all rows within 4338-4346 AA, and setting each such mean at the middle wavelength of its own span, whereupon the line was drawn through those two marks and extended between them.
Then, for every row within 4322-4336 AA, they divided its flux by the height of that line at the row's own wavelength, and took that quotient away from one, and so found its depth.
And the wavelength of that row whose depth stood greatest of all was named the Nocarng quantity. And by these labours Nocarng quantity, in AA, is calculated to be 4325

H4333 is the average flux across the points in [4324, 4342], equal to 8.2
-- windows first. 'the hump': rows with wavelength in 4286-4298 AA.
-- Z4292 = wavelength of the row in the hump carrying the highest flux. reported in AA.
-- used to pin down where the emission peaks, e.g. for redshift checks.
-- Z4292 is 4293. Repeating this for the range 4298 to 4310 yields 4309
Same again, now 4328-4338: 4333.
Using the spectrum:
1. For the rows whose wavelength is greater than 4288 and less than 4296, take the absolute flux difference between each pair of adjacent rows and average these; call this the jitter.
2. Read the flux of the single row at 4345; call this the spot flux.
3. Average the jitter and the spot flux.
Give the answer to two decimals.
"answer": 3.88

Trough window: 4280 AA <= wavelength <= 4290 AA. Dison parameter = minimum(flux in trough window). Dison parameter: 5.822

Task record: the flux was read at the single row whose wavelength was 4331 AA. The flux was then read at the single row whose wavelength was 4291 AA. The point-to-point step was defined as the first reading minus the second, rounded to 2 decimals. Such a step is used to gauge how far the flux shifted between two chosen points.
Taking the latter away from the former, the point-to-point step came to 2.32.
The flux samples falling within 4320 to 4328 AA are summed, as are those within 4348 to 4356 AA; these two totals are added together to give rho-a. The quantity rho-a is 65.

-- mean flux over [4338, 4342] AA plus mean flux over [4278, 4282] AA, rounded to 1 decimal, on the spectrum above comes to 15.4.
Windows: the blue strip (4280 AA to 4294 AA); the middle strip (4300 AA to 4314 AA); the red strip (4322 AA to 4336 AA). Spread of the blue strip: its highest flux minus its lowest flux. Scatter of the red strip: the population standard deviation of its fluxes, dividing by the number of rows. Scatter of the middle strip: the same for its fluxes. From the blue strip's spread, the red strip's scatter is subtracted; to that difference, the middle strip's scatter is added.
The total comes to 2.15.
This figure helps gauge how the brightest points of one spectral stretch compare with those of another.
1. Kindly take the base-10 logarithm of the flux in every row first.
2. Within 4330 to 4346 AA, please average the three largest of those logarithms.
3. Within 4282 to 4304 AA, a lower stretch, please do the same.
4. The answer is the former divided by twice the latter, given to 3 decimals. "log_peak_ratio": 0.549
